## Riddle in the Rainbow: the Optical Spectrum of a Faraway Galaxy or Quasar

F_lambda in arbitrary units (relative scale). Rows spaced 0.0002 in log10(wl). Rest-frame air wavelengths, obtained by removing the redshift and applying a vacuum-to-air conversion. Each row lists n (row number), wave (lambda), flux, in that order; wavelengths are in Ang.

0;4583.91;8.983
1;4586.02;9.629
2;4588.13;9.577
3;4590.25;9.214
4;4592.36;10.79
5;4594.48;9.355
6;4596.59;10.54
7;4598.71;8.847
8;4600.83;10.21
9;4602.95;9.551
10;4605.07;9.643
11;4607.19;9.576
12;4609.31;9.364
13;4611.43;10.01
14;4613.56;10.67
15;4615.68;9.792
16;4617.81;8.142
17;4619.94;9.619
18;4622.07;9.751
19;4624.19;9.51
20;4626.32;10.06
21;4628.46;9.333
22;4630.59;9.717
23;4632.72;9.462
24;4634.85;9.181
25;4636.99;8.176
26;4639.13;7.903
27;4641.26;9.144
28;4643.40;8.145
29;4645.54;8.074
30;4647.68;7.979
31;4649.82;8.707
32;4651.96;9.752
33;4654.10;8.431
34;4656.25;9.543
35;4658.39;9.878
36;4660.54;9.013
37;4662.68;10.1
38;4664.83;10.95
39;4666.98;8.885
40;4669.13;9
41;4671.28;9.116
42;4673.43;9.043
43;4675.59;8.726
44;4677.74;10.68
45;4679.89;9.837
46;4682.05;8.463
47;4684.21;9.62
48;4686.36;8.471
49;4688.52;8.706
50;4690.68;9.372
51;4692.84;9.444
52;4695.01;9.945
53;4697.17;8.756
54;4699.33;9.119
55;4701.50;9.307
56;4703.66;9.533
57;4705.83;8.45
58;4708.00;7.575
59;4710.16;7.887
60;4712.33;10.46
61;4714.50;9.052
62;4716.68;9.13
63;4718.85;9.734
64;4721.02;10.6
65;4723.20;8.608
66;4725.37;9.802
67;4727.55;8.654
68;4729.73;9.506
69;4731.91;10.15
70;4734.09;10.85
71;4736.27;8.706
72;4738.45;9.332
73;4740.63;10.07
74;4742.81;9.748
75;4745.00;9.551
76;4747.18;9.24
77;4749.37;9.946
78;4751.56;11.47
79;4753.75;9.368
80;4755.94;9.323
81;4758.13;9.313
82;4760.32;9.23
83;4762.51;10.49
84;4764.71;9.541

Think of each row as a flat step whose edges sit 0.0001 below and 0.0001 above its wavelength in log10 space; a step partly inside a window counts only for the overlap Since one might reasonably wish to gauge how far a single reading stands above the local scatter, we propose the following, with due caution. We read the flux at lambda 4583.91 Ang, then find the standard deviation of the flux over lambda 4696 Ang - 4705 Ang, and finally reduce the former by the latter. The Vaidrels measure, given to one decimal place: 8.7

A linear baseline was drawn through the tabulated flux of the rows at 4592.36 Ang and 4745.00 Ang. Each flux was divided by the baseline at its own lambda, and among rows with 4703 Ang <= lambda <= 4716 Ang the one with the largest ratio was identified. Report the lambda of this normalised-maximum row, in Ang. 4712.33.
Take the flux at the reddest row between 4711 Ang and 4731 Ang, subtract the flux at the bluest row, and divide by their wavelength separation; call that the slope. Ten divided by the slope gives -182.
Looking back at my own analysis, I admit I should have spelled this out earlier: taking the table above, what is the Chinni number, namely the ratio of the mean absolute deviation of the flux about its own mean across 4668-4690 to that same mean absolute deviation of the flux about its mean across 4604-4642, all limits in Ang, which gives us 1.1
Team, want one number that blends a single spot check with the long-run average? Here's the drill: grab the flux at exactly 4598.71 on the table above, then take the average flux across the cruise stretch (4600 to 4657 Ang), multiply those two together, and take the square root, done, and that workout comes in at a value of 9.04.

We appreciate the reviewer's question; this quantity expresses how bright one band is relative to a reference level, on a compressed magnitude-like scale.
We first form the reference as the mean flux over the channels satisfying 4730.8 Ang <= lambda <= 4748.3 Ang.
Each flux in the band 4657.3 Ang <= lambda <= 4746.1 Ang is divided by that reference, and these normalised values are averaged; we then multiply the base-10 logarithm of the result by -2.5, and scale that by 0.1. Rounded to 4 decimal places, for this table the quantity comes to 0.0039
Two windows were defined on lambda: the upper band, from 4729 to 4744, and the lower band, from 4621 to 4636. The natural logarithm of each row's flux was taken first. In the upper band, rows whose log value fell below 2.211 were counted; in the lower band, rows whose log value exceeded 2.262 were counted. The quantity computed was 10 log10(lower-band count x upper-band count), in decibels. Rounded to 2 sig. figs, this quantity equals 4.8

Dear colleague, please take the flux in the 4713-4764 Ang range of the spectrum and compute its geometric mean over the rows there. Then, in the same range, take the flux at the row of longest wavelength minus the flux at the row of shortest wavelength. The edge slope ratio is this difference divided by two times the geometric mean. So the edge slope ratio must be 0.075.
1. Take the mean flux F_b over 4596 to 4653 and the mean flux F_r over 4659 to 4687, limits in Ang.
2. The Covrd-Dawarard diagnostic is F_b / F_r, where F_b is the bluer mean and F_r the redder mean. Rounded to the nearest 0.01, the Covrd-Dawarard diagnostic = 0.99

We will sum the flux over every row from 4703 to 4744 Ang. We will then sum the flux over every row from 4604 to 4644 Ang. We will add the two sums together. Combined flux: 355.0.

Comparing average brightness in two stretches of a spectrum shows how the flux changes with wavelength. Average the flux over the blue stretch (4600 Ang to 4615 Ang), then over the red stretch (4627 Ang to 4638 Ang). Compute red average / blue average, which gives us 0.93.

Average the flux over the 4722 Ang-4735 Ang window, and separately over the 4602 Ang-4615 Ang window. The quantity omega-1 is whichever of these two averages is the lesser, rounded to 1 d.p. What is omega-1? 9.6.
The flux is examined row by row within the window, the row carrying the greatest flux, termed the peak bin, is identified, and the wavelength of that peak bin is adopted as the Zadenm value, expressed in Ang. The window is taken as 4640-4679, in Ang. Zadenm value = 4664.83 Ang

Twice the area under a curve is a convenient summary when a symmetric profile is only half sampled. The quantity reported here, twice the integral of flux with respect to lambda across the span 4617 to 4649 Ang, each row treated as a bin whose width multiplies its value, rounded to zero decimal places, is 573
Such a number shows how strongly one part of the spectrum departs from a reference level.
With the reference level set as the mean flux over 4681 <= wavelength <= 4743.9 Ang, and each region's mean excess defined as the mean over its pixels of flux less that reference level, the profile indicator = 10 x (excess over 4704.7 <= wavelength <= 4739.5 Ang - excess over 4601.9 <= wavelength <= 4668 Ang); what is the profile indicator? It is 0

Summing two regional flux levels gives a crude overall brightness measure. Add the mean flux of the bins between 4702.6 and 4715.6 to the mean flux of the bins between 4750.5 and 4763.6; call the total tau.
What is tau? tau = 18.69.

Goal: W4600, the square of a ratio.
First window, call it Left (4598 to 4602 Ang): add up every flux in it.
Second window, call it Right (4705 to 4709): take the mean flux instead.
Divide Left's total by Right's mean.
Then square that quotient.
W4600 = 5.7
